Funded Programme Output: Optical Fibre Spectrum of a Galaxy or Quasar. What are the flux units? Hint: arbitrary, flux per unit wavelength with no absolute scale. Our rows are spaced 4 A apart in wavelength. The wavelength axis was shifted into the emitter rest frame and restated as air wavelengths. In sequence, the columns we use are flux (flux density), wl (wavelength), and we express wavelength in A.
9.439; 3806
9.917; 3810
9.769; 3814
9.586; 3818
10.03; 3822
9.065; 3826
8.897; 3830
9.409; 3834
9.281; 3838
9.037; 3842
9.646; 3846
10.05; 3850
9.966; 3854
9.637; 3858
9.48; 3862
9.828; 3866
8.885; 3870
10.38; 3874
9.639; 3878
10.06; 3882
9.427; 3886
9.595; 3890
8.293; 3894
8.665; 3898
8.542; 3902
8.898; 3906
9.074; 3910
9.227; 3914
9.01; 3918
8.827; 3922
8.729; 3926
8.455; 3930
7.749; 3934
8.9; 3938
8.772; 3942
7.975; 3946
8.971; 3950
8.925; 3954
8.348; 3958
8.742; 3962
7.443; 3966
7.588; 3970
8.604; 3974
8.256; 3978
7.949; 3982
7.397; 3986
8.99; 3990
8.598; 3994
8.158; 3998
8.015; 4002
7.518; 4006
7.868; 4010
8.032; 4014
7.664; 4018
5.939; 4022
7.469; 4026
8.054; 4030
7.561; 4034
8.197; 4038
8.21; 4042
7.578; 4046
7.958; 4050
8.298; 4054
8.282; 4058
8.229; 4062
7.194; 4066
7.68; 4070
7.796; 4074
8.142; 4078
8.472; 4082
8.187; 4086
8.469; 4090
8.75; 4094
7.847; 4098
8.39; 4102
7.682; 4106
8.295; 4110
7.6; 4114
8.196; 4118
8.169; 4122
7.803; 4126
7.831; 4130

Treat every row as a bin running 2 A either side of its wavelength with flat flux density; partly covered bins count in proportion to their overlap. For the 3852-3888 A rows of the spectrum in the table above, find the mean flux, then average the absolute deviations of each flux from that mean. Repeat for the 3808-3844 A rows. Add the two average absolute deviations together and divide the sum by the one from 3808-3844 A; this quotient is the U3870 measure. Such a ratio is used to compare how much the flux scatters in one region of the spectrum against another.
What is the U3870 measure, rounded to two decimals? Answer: 1.94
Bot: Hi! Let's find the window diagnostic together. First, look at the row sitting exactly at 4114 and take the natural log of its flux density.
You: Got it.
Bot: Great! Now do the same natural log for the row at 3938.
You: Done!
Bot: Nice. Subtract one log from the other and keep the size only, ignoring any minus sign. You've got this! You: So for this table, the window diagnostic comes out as 0.16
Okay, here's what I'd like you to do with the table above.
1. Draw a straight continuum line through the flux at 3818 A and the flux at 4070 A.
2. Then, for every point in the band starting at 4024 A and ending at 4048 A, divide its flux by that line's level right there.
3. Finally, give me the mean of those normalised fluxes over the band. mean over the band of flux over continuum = 0.99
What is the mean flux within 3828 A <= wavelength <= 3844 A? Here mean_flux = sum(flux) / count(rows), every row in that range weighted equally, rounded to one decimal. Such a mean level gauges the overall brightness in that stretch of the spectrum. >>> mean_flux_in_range 9.2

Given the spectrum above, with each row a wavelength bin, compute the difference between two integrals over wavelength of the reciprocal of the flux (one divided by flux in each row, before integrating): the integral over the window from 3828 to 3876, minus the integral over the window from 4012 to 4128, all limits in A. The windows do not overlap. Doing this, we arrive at -10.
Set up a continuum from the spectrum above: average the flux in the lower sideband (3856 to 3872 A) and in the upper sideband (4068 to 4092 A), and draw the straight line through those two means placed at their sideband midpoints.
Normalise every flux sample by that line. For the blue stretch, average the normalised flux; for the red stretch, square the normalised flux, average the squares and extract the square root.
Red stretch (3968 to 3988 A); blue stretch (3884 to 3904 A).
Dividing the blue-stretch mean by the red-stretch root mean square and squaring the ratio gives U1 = 1.11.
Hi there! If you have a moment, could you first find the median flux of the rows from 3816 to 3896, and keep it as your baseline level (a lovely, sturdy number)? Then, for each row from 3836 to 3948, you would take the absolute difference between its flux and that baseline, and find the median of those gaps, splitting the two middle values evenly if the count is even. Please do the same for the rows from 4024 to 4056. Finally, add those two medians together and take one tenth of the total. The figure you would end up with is 0.22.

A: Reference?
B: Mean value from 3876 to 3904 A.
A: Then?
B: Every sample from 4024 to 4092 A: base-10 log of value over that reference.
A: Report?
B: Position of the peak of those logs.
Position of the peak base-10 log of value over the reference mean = 4082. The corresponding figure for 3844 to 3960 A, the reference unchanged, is 3874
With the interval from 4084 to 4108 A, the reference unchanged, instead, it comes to 4094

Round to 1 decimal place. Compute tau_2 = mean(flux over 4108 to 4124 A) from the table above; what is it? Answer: 8.1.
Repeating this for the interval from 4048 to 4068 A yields 8.0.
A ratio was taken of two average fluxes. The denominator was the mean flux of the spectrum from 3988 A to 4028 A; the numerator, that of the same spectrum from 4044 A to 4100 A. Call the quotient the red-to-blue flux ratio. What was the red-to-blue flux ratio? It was 1.03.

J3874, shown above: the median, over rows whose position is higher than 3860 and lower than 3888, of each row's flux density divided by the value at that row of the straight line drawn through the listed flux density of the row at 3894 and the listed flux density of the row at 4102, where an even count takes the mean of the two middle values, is 1.16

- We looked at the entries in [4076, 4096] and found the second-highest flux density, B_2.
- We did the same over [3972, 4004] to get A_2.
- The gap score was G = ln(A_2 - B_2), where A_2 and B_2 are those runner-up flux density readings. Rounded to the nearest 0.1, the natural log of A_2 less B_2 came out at -2.0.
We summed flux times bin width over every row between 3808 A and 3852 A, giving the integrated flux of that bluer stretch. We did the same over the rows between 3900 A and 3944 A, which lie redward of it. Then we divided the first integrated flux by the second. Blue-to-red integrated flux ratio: 1.09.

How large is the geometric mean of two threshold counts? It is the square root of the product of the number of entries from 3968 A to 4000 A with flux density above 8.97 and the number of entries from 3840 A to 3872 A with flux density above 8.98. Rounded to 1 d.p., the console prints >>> 2.6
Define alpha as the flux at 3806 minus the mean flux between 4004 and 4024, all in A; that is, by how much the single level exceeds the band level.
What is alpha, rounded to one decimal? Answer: 2.0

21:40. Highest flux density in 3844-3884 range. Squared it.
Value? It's 108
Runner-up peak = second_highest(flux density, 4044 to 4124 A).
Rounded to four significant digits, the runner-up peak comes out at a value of 8.472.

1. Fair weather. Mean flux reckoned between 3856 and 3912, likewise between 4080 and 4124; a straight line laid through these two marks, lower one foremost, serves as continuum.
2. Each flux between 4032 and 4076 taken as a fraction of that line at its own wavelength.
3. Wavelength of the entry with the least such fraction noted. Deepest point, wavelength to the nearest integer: 4066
